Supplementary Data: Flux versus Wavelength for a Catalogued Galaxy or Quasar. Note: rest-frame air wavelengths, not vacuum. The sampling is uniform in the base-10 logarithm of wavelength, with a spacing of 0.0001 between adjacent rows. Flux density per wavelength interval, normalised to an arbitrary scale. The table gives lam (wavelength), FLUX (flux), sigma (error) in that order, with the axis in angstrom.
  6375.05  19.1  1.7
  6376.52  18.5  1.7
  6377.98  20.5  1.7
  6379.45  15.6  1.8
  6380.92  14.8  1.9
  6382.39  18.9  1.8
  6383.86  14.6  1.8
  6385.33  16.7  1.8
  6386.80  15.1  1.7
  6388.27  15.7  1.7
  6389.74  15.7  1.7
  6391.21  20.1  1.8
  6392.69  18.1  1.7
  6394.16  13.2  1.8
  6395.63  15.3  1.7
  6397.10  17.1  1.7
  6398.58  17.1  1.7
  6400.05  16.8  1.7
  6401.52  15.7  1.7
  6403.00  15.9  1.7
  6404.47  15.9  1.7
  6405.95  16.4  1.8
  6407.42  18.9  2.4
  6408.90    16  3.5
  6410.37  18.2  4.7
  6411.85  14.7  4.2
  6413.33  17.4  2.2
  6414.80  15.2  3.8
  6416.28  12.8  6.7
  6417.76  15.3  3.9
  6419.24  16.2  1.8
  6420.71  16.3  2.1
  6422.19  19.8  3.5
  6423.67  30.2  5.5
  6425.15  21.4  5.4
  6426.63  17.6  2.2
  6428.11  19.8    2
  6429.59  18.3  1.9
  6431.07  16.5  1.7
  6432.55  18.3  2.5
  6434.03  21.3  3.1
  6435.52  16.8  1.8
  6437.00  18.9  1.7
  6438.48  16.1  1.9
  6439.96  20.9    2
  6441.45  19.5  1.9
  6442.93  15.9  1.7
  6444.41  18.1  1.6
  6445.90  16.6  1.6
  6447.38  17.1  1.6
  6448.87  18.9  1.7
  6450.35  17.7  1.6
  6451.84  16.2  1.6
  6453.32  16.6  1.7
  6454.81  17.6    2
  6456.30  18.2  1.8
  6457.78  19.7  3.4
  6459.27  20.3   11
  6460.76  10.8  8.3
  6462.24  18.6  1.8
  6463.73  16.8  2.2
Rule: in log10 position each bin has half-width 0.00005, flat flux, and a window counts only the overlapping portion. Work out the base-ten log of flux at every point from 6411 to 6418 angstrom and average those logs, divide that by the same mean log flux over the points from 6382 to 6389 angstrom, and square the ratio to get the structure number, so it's 0.95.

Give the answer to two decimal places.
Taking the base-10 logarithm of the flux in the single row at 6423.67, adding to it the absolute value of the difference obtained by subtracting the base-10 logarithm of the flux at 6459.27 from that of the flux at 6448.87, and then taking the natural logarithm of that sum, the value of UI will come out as 0.41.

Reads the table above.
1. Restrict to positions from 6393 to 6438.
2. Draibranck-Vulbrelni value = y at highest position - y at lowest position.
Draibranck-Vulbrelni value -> 5.7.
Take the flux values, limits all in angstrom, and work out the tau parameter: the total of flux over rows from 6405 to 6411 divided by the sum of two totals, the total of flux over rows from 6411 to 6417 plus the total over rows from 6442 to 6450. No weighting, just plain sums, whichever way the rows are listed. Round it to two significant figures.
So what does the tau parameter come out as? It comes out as 0.47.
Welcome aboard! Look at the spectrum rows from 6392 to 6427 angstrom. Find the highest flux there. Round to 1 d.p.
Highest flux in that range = 30.2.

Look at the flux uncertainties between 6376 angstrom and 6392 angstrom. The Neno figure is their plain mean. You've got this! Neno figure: 1.8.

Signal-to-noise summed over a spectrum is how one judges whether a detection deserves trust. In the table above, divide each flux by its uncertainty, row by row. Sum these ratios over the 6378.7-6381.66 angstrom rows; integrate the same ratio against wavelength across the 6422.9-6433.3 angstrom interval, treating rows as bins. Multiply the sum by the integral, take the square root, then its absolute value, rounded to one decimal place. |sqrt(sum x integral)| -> 36.3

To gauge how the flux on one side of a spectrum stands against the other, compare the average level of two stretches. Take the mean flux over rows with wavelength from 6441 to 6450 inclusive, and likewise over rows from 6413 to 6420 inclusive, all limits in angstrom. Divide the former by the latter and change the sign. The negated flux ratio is -1.15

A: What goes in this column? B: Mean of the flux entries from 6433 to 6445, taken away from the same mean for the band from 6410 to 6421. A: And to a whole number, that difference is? -3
